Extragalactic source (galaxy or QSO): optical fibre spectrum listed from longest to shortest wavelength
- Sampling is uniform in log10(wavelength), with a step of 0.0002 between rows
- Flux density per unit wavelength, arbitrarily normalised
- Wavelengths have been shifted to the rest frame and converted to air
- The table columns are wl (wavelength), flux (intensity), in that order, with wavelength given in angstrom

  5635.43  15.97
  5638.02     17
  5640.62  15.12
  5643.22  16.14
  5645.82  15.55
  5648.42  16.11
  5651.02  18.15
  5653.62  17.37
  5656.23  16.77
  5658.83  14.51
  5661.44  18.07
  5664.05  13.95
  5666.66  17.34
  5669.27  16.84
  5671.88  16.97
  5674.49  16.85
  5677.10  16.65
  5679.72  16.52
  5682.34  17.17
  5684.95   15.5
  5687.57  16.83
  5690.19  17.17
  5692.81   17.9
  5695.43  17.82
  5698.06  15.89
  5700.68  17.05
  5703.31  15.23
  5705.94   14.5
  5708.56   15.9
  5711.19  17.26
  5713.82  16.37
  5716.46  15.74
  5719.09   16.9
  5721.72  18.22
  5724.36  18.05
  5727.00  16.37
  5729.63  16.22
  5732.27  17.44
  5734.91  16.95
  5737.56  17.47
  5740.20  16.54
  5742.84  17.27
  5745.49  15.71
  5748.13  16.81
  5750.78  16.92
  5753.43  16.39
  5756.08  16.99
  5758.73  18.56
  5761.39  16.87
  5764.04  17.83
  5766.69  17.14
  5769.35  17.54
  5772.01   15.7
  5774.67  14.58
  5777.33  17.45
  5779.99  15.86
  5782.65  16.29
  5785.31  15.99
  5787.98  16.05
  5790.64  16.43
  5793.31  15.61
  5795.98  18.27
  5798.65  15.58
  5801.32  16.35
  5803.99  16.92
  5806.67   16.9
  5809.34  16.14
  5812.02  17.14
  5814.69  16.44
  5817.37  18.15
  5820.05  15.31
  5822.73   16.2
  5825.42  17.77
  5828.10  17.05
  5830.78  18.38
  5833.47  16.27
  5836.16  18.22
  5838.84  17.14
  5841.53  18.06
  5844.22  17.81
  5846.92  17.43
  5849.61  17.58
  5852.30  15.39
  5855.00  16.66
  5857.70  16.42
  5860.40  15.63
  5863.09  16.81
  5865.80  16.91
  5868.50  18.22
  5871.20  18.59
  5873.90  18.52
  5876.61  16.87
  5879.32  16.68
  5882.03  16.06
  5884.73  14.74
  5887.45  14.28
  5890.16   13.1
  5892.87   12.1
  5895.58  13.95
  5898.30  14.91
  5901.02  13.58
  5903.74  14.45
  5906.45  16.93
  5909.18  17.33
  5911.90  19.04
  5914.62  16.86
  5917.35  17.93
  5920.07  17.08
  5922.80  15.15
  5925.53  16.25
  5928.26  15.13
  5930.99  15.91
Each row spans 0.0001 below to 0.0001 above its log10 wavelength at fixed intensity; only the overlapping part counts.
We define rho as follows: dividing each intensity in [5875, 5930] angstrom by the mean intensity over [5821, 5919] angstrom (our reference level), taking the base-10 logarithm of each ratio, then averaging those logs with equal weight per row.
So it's -0.026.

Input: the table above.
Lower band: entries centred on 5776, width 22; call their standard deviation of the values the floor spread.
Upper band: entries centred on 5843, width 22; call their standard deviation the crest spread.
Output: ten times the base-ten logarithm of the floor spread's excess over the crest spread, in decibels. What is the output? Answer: -13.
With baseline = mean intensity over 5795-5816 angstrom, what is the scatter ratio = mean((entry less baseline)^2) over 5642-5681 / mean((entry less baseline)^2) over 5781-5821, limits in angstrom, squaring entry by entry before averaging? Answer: 1.8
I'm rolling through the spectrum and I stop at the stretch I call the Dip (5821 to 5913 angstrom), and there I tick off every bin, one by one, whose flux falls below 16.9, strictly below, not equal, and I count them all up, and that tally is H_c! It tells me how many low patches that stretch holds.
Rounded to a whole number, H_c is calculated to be 18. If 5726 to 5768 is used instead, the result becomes 7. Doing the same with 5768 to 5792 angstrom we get 7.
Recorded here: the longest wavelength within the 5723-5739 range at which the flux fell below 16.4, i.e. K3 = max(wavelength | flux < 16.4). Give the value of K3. 5729.63 angstrom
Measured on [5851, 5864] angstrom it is 5860.40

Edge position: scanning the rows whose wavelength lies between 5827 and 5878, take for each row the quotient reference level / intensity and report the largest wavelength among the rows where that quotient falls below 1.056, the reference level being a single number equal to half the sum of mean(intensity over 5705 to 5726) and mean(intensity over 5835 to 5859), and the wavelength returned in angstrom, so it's 5876.61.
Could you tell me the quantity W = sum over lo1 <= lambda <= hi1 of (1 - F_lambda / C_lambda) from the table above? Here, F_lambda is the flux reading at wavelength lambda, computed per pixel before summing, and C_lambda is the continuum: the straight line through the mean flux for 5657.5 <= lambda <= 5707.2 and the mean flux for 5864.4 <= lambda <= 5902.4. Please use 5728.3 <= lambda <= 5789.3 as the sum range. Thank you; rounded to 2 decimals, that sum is -0.83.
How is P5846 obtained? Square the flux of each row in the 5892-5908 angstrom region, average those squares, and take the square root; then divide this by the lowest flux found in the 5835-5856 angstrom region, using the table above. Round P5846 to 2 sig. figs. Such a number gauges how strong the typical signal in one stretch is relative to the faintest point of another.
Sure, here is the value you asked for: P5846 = 0.94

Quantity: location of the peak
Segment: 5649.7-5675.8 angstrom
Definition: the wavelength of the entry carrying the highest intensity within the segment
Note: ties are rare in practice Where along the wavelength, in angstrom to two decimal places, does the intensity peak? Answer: 5651.02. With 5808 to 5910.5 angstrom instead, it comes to 5871.20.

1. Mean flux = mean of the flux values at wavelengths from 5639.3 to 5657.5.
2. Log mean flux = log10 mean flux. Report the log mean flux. 1.22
